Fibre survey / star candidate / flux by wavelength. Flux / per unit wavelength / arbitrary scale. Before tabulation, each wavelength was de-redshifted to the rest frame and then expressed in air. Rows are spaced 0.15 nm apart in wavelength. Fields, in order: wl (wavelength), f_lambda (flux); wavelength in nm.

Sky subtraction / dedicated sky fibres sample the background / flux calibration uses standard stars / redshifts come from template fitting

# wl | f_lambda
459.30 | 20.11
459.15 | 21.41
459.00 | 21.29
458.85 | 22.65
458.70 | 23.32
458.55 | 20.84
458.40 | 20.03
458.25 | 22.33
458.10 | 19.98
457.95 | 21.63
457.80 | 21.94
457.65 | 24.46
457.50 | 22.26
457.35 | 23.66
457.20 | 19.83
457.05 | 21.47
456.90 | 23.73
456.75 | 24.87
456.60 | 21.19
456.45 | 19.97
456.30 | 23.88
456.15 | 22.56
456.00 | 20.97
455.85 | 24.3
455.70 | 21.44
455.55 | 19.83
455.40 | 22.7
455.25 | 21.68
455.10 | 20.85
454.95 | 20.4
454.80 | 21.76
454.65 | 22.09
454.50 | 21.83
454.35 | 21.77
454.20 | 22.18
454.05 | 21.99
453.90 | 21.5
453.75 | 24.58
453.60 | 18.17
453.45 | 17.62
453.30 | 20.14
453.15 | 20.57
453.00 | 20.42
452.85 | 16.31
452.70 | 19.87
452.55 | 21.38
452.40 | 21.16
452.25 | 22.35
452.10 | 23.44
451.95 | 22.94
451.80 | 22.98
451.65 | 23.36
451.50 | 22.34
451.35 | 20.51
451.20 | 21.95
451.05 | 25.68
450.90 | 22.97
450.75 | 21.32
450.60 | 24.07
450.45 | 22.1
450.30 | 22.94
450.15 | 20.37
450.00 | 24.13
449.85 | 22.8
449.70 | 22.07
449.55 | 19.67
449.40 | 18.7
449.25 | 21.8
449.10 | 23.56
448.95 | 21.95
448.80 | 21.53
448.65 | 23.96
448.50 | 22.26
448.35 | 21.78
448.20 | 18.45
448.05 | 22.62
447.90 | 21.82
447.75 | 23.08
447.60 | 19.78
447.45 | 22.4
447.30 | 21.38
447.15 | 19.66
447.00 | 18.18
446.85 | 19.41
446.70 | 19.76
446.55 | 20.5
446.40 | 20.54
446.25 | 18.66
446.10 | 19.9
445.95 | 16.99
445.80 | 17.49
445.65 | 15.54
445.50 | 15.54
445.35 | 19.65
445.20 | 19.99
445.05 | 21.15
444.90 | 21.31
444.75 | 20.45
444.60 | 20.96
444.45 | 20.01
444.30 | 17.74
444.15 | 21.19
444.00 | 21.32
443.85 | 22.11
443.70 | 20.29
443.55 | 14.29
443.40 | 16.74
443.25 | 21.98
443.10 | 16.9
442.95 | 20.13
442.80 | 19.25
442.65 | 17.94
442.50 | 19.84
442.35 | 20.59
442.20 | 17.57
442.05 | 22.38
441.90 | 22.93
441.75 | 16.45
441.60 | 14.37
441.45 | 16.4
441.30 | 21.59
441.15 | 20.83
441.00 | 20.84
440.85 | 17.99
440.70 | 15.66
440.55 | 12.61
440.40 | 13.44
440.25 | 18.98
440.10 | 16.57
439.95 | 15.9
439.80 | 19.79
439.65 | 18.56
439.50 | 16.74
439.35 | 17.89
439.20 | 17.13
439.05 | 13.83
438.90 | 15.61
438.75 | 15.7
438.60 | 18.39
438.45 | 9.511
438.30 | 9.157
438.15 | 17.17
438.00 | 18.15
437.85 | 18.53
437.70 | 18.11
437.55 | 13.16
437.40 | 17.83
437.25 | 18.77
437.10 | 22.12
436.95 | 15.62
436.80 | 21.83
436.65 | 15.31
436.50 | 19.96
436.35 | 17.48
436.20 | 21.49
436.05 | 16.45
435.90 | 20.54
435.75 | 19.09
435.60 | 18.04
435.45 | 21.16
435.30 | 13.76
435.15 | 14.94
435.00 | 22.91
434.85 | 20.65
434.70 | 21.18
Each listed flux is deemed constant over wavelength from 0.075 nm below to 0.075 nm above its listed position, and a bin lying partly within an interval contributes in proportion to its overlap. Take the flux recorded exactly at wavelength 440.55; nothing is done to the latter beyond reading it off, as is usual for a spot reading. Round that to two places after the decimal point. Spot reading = 12.61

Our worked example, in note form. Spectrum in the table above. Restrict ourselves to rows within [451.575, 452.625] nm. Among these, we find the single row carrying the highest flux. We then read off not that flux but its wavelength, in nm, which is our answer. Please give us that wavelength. 452.10 nm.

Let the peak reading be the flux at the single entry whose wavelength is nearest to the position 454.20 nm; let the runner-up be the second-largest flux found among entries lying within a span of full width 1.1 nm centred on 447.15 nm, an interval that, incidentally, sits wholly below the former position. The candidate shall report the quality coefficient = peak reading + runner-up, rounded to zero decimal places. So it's 44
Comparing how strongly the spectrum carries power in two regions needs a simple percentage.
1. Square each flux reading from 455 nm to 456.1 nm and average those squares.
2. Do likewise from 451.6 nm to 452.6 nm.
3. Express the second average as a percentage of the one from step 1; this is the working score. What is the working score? 108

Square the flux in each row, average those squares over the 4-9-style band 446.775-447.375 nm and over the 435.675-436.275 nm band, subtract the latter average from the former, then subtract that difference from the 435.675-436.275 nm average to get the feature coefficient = 372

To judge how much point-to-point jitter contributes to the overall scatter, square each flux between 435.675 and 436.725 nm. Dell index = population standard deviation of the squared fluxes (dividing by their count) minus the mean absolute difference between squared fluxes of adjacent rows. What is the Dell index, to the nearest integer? -58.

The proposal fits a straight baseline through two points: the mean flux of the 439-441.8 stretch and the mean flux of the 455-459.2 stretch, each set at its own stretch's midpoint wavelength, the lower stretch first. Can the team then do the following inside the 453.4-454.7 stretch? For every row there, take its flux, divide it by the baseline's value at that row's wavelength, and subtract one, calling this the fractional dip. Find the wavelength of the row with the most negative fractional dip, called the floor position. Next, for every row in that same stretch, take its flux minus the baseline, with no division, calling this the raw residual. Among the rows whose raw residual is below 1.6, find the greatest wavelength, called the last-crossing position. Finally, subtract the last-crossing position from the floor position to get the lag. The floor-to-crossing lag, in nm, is -1.20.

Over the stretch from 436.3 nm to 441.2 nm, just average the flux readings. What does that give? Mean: 16.9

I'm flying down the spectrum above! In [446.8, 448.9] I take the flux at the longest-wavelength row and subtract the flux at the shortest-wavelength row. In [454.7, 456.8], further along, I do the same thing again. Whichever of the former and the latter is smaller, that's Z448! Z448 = 2.1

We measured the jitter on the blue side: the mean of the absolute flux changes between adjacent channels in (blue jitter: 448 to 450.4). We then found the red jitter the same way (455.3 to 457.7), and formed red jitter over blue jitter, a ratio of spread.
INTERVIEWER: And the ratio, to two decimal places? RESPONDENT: 1.13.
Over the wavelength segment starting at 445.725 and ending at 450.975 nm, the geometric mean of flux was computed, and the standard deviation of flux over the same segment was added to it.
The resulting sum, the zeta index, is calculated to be 22.9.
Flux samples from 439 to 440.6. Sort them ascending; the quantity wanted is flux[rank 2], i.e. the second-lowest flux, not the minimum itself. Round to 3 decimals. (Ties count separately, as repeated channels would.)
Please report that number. 13.440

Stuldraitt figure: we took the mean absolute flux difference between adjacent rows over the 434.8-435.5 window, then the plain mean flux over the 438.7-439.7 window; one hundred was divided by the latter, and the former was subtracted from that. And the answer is 1.4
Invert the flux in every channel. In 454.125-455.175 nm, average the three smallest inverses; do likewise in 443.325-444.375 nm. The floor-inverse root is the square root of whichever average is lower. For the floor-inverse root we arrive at 0.213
